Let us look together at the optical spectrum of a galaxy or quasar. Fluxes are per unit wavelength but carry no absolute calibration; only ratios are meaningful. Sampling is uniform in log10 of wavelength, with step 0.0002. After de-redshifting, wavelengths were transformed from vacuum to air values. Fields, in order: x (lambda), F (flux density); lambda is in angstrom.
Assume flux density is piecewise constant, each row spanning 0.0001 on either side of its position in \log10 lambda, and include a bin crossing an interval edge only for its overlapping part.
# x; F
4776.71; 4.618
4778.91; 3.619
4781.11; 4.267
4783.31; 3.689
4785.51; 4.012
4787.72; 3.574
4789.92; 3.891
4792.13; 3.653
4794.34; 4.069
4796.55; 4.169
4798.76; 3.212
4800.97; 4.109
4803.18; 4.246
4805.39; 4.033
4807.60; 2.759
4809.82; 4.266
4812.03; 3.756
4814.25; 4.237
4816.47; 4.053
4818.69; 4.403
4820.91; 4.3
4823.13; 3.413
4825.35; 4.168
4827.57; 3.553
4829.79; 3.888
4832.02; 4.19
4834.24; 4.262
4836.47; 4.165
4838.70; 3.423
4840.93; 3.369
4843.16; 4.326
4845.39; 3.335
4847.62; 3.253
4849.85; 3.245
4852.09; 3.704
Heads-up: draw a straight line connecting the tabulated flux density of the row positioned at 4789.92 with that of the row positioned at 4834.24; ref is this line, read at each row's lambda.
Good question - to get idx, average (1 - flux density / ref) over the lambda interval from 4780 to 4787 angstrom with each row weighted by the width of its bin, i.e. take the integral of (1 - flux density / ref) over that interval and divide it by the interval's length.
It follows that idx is -0.03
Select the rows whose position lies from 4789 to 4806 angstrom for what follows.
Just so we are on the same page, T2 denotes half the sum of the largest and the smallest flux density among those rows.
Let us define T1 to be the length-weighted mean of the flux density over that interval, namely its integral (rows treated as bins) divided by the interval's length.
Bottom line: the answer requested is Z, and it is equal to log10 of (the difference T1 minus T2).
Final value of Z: -0.7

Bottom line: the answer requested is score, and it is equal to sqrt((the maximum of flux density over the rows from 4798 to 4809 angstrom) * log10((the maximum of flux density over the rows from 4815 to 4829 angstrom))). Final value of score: 1.65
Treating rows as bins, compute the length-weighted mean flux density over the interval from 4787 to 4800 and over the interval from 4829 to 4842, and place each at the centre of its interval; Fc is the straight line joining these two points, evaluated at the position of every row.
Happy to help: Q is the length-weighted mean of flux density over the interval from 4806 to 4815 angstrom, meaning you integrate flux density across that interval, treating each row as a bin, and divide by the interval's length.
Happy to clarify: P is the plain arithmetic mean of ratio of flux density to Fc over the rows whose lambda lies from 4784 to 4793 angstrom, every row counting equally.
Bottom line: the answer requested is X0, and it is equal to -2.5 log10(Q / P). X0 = -1.43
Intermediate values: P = 1.01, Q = 3.75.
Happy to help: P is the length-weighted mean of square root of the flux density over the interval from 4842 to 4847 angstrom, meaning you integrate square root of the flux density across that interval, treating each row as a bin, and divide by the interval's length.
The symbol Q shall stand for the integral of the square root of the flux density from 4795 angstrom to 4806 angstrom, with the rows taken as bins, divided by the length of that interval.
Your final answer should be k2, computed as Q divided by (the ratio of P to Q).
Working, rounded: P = 1.94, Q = 1.99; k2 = 2.04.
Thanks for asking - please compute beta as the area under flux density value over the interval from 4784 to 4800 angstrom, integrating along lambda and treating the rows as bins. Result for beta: 61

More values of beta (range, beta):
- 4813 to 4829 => 64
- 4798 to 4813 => 57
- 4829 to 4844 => 59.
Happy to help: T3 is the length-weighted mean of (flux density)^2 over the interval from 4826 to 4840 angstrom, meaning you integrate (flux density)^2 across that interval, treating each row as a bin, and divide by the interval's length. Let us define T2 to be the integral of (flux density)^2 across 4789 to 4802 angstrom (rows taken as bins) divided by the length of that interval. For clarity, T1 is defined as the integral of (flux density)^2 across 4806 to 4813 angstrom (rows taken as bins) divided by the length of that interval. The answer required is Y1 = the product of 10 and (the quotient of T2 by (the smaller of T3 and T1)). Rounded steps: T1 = 13.5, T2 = 14.9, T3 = 15.4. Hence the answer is 11.0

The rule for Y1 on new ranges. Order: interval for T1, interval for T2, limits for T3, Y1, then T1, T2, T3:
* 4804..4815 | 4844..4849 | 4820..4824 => 7.6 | 14.8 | 11.3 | 15.1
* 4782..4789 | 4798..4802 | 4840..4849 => 10.7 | 14.3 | 13.8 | 12.9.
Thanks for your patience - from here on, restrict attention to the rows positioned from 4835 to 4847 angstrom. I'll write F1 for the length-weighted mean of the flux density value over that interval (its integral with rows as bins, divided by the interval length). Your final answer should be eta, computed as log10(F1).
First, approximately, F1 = 3.72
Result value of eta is 0.570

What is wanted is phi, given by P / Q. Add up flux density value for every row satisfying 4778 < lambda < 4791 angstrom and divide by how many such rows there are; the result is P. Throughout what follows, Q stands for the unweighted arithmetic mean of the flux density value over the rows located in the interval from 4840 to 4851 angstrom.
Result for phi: 1.10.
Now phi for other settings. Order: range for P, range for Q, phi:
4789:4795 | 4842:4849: 1.06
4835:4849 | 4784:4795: 0.95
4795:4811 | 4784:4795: 1.00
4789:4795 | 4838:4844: 1.04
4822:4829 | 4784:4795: 0.97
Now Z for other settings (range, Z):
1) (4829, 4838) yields -1.6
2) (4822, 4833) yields -1.4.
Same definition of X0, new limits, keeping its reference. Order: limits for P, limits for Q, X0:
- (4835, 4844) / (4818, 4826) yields -1.54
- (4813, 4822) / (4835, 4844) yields -1.34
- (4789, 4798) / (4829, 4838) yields -1.48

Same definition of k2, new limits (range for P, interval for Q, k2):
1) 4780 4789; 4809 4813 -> 2.03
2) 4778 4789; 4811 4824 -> 2.06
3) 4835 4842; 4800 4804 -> 2.18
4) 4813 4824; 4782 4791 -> 1.88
